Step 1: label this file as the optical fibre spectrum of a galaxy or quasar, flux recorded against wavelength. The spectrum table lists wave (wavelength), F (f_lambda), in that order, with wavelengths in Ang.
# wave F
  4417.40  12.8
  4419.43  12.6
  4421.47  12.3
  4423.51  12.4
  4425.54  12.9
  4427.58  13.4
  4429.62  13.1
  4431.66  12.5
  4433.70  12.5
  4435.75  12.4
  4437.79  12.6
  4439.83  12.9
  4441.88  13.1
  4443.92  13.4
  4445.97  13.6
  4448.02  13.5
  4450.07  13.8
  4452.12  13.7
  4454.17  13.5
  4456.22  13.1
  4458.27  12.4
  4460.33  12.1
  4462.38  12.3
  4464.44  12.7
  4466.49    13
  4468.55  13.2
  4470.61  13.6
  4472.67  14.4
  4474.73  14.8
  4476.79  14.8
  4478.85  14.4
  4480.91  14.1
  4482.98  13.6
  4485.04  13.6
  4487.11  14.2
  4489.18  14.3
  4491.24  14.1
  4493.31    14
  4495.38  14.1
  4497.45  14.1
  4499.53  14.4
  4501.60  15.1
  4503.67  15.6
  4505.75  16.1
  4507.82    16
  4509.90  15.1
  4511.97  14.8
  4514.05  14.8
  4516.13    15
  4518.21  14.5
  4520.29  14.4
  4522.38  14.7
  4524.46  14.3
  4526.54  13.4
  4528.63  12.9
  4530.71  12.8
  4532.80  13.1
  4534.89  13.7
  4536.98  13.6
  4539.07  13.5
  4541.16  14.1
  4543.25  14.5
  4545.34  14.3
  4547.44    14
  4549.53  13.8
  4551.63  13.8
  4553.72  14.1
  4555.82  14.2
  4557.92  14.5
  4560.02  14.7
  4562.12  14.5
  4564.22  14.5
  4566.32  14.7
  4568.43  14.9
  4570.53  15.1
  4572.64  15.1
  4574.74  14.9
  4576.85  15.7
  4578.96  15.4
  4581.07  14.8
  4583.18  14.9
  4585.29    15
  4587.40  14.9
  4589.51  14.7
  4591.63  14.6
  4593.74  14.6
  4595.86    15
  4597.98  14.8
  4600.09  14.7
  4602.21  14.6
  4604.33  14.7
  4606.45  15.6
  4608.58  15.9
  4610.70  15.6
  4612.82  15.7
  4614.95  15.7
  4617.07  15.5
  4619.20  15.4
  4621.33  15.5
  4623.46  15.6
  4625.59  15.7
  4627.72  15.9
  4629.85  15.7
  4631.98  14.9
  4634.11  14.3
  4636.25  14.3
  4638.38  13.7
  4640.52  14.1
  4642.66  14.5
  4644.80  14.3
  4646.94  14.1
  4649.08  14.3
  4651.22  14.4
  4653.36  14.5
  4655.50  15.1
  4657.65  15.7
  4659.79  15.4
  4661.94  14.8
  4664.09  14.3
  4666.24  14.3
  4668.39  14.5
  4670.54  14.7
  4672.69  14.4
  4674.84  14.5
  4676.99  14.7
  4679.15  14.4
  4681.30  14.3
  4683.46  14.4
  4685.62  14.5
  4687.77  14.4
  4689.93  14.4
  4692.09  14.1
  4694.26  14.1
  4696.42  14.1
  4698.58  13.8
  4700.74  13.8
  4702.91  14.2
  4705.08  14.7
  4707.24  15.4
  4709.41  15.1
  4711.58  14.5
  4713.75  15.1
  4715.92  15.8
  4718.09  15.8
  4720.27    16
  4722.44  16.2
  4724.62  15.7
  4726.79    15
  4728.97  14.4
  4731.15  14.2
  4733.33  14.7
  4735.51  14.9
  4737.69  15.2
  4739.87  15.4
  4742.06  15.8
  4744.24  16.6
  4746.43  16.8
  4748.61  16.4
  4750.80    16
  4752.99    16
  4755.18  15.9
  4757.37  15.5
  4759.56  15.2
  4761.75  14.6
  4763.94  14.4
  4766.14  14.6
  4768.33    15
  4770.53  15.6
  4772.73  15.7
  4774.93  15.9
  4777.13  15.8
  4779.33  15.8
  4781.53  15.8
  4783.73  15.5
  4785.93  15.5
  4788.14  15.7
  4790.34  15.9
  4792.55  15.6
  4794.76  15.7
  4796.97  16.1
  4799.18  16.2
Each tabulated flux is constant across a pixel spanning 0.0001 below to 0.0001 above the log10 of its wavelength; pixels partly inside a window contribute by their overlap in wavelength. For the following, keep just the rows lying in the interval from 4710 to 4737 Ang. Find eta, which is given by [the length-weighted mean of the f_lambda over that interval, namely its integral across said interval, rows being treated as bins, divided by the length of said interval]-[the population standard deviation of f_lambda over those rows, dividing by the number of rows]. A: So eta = 14.5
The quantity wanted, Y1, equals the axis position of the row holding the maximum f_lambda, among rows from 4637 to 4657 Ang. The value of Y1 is 4655.50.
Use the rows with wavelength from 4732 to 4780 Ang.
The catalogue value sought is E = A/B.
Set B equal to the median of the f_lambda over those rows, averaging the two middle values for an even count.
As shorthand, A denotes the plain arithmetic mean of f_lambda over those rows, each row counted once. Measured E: 0.99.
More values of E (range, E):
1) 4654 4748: 1.01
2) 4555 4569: 1.00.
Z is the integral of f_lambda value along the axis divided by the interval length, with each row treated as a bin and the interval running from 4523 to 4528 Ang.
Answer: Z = 13.8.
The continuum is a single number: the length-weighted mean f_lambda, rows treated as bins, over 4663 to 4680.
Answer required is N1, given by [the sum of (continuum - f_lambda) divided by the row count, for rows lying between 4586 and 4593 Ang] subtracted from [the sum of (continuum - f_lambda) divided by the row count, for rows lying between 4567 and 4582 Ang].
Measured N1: -0.4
